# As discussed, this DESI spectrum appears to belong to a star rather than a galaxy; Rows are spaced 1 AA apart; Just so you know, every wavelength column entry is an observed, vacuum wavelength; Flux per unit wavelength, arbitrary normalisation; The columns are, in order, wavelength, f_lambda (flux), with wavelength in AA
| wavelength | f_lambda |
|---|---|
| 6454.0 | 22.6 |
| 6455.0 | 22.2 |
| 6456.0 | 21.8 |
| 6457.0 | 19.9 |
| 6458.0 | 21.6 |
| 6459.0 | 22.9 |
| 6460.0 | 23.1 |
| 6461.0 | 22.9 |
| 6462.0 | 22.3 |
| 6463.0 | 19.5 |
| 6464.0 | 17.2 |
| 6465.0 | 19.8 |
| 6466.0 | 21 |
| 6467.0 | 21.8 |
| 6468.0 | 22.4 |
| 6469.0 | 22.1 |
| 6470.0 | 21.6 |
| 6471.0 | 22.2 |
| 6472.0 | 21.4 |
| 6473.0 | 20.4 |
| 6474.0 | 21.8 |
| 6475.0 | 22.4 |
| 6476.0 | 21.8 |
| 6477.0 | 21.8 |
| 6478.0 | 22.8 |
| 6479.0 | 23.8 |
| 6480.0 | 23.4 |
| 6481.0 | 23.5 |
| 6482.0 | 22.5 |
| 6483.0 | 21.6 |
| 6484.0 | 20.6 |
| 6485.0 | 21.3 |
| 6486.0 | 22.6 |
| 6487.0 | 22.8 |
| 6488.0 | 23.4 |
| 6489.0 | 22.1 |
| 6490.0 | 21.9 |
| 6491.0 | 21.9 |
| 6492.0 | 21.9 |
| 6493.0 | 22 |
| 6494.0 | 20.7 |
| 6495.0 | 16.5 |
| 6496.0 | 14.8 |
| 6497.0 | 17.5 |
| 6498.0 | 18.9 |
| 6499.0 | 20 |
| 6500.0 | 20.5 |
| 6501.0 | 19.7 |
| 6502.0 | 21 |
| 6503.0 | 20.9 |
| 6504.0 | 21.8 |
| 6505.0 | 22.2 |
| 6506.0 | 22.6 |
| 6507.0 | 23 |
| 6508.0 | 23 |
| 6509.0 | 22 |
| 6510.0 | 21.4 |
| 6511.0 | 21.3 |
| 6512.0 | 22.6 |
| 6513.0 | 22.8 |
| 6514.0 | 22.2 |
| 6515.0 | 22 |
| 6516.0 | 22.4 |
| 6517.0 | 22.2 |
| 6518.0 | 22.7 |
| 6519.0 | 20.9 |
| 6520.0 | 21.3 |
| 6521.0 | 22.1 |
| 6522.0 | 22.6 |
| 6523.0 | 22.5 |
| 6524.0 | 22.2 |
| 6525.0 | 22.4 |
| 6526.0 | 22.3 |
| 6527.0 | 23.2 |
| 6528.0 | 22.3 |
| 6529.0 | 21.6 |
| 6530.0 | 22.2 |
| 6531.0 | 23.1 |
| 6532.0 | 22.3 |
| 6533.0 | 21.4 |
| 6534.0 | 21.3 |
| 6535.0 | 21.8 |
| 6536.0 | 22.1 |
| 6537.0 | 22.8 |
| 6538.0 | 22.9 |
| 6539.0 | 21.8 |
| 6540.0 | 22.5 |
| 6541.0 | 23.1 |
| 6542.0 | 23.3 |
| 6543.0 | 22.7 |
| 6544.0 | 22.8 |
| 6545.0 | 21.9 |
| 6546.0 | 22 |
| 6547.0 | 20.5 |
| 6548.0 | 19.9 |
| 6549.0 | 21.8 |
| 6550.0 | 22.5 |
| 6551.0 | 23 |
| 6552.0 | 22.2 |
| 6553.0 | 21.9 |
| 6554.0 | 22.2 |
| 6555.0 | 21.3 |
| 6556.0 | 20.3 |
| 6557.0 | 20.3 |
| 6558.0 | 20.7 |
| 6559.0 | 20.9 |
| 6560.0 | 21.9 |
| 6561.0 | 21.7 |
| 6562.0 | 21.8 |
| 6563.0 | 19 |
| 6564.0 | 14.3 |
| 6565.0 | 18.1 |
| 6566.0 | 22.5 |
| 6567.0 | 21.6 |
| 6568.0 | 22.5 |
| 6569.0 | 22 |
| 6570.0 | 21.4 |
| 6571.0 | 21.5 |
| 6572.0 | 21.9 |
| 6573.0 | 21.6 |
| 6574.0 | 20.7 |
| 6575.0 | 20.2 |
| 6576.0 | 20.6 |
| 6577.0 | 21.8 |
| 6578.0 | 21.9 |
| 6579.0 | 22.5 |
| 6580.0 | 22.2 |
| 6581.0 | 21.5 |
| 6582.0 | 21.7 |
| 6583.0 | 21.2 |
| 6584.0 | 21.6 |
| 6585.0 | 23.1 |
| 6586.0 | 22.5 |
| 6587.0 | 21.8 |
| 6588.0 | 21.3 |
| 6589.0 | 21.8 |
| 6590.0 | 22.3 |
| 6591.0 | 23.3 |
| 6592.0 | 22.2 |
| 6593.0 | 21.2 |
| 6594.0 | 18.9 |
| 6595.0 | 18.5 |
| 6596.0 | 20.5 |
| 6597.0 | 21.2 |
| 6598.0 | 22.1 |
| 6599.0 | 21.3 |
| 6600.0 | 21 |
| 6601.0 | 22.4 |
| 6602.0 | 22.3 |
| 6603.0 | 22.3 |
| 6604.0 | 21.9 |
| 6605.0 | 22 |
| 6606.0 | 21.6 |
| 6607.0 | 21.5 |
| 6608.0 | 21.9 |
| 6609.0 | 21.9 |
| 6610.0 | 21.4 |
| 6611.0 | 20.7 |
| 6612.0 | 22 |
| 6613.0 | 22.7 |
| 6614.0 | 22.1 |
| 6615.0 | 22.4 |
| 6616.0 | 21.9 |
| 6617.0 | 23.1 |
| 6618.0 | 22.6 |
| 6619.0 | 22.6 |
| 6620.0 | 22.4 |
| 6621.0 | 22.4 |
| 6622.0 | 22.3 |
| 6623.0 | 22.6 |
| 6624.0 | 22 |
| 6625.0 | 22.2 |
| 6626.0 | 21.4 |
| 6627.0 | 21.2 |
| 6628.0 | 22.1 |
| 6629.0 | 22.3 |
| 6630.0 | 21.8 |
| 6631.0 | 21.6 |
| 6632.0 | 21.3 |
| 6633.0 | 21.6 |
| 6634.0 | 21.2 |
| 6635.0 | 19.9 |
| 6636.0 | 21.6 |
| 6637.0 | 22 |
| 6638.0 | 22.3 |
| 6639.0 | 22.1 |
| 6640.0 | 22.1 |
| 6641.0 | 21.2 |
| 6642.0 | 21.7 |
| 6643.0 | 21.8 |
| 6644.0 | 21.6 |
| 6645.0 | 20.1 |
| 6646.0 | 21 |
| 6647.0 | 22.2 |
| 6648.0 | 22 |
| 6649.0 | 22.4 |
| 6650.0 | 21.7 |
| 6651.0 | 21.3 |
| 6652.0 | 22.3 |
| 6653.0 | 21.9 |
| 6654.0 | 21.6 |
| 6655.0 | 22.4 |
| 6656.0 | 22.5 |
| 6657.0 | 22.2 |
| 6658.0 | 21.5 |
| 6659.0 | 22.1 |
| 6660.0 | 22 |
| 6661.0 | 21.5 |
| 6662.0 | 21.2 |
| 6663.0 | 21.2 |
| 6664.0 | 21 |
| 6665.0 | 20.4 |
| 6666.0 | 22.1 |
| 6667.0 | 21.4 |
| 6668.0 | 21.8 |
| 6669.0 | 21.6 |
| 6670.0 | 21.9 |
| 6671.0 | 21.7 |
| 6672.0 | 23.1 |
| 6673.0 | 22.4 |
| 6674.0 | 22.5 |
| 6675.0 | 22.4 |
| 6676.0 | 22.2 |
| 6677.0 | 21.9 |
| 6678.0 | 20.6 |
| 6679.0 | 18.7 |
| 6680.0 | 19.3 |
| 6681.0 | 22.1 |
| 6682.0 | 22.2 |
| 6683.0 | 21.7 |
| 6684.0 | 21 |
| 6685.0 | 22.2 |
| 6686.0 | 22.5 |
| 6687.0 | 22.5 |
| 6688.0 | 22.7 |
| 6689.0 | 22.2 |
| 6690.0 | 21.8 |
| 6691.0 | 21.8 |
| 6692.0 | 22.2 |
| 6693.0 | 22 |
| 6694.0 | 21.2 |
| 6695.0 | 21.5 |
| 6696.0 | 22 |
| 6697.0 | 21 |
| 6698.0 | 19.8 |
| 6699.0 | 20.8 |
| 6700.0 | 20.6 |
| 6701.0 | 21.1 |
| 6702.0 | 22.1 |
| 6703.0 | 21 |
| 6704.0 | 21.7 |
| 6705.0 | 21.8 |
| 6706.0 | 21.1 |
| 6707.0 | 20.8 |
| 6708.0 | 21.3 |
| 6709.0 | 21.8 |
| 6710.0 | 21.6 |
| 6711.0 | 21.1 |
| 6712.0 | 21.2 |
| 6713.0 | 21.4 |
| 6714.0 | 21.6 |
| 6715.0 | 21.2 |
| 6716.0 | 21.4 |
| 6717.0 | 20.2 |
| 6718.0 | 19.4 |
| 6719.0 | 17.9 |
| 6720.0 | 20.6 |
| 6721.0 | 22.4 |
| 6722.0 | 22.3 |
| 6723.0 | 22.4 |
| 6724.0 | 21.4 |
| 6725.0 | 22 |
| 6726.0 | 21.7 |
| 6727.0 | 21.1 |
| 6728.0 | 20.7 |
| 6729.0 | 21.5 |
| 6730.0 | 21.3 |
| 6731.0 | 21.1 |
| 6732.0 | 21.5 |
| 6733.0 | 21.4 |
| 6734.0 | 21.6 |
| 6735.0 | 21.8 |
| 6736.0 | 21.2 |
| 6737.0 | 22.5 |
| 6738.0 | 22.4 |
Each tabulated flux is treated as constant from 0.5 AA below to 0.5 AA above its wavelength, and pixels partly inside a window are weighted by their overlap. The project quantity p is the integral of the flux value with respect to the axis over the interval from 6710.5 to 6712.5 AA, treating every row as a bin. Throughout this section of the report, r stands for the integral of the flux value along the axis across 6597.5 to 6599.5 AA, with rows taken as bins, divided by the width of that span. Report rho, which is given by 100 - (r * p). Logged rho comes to -818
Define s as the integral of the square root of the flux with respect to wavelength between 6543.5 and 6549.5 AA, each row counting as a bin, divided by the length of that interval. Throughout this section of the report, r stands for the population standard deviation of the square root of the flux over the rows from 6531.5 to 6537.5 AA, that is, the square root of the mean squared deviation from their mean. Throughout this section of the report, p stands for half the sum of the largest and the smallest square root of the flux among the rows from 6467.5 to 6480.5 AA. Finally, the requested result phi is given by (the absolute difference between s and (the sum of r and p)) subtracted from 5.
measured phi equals 4.88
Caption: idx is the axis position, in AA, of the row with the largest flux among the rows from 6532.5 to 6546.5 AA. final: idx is 6542.0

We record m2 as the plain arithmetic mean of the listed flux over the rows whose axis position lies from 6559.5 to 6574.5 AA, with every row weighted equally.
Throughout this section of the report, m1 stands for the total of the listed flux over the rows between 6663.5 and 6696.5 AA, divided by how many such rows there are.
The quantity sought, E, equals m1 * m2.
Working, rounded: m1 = 21.7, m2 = 20.8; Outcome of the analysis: 452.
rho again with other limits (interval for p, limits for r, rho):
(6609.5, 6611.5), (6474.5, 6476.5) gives -830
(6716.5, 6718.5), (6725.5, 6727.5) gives -747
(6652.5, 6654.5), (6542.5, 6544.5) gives -890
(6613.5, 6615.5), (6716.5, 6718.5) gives -781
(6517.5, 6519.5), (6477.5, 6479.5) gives -916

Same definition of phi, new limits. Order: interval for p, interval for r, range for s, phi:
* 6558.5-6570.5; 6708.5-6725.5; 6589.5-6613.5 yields 4.75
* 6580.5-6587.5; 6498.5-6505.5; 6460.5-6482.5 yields 4.86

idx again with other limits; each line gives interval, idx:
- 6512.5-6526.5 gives 6513.0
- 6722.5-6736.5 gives 6723.0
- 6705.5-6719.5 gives 6709.0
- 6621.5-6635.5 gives 6623.0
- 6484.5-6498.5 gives 6488.0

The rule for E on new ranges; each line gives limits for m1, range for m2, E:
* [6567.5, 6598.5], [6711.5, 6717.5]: 456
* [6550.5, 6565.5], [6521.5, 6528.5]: 464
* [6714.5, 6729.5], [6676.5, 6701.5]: 451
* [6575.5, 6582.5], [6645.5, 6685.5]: 471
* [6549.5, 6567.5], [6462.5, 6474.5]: 438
